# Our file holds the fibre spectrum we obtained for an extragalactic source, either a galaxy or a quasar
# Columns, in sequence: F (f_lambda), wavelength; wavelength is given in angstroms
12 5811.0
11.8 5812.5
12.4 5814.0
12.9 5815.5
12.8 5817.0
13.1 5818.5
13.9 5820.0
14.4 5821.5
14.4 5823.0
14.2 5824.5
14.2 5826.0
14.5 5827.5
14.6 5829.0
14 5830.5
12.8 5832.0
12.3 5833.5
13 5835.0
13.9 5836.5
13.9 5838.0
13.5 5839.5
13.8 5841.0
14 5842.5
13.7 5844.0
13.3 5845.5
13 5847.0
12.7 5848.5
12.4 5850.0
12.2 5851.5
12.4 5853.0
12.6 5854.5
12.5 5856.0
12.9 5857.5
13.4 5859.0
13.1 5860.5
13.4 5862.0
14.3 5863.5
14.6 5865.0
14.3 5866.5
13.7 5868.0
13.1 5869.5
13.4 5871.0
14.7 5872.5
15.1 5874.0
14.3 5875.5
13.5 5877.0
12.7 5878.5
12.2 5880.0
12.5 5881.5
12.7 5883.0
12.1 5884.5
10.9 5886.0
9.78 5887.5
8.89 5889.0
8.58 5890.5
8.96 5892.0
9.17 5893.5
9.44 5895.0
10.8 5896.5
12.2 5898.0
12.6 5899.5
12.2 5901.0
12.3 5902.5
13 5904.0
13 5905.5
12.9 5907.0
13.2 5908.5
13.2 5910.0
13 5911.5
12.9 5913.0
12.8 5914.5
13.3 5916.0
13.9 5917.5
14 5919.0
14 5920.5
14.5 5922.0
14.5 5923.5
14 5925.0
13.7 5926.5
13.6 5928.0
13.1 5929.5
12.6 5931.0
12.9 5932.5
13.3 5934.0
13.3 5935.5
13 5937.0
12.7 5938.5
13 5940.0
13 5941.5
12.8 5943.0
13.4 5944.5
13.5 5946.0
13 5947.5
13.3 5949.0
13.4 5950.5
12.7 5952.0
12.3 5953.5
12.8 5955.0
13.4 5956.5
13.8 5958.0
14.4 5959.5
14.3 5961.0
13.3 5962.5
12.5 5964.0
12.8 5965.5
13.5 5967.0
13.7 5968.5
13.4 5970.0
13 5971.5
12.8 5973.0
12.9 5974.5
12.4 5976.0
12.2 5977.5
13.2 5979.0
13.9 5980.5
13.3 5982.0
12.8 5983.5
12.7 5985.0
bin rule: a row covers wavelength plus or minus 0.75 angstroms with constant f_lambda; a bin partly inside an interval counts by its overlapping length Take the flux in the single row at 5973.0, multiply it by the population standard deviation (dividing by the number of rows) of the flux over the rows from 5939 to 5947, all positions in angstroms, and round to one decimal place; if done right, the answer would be 3.4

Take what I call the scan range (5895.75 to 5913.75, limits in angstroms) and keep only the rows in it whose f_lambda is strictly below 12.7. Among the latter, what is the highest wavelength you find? 5902.5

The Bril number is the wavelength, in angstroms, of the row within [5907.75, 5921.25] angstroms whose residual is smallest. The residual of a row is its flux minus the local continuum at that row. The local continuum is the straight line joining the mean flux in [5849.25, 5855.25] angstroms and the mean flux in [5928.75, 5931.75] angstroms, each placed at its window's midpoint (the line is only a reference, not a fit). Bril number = 5914.5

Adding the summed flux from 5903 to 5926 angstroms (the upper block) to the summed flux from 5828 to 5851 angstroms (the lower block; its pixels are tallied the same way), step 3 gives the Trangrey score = 403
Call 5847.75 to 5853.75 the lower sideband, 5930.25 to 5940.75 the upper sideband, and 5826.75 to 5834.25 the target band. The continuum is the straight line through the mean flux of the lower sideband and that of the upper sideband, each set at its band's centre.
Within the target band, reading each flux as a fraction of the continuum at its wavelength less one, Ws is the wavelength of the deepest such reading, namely 5833.5 angstroms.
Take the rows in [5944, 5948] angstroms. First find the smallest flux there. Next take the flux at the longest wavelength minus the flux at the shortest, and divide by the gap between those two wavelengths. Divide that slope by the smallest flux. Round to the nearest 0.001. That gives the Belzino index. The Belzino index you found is -0.010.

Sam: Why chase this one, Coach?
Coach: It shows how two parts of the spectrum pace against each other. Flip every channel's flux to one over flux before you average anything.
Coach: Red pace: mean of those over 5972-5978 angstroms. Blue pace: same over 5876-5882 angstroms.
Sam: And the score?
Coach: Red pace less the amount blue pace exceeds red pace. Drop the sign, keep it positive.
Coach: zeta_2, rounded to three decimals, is 0.080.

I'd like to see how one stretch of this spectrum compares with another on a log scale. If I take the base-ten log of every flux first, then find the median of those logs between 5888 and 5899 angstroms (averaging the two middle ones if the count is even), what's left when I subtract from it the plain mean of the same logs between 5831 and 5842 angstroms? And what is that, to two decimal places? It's -0.16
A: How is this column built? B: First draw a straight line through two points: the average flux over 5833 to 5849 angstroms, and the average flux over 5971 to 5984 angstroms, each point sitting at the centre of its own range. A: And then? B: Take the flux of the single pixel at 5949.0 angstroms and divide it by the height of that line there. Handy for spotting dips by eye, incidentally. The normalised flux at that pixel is 1.020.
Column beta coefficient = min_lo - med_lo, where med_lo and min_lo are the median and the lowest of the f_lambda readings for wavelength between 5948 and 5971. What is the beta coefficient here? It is -1.1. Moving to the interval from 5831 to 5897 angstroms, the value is -4.4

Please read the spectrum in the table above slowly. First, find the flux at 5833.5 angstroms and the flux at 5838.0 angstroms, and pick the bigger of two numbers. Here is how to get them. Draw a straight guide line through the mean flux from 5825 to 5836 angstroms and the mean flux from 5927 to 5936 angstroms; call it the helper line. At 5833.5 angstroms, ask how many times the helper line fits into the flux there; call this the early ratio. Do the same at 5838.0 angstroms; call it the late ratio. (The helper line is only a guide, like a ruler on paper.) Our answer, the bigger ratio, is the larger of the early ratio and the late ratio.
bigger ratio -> 1.02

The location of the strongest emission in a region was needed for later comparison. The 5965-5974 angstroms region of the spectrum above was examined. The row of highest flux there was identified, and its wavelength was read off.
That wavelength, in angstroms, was 5968.5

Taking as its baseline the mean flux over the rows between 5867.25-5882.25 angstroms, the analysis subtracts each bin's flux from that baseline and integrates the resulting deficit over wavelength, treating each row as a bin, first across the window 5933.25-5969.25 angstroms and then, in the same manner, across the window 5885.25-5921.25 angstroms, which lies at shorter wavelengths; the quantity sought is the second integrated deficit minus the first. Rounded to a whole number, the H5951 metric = 48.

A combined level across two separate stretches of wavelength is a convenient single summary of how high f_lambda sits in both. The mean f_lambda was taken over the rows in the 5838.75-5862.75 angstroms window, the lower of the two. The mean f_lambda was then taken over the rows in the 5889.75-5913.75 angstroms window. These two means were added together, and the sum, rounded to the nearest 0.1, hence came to 24.8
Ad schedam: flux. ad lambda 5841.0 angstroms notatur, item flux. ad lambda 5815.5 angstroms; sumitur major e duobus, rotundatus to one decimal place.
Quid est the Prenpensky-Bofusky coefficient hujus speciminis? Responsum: 13.8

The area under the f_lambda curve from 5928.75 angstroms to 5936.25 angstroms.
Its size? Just 98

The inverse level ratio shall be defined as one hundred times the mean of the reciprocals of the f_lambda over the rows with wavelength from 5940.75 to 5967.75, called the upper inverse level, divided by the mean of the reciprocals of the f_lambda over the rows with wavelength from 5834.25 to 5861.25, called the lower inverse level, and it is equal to 99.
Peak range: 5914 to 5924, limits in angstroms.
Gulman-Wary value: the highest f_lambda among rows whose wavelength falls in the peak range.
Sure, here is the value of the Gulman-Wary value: 14.5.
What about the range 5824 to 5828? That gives 14.5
